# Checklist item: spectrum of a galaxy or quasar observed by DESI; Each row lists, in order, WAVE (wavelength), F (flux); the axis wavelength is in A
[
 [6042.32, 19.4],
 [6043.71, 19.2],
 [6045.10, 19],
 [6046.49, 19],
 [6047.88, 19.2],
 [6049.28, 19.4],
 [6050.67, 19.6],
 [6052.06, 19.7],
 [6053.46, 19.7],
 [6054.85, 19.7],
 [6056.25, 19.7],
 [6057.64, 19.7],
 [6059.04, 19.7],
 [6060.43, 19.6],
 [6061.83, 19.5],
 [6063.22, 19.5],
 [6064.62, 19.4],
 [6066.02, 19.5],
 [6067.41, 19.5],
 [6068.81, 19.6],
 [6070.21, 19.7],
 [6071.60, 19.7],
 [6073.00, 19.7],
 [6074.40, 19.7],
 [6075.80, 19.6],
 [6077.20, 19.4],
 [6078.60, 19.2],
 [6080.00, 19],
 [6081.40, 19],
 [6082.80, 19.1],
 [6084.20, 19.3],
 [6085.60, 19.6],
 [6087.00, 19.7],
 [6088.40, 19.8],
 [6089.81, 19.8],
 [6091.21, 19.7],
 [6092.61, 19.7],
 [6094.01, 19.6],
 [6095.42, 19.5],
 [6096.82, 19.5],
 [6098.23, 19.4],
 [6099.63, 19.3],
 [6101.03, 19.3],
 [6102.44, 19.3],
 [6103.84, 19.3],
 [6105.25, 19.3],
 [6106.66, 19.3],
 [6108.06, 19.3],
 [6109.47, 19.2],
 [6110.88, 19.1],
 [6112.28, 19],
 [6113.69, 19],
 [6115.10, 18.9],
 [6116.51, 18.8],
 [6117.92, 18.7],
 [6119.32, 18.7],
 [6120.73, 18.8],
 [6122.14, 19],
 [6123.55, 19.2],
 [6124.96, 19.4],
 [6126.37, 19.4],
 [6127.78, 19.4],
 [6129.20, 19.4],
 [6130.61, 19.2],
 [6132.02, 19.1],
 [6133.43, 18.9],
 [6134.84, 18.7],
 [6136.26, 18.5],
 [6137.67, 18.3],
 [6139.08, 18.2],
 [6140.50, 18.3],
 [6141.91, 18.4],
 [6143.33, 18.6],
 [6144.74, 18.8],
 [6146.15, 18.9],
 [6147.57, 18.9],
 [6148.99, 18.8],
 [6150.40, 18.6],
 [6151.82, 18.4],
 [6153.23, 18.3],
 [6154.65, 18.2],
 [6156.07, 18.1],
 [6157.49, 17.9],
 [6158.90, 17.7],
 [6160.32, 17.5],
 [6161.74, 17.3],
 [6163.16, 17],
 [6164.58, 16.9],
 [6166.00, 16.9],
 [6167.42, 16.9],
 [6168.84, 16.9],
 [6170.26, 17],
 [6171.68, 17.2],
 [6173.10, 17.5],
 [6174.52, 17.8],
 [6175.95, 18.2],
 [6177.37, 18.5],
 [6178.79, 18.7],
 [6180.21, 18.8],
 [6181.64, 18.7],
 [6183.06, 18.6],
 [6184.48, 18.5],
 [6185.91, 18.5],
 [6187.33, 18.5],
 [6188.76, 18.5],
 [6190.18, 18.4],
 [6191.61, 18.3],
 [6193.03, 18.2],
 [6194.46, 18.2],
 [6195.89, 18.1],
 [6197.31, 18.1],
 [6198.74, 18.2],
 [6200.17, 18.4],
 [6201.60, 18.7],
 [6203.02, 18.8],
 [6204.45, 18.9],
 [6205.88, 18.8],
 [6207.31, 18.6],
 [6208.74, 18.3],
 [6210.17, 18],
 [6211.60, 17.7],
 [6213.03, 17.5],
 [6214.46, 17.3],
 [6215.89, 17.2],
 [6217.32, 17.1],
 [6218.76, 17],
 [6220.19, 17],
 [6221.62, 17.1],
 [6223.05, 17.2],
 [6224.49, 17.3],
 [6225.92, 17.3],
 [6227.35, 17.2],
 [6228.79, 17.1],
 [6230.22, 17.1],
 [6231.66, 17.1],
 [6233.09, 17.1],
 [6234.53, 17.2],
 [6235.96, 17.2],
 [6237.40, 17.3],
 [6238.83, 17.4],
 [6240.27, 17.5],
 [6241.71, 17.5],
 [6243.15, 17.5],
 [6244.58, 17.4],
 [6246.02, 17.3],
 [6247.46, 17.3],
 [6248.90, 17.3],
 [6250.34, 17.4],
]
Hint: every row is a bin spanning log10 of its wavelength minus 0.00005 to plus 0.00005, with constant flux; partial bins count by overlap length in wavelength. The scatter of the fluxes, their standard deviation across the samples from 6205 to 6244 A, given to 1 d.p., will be 0.5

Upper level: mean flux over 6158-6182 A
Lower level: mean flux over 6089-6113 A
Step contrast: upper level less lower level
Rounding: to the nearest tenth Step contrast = -1.8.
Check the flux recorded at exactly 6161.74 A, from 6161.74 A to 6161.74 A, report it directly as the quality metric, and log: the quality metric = 17.3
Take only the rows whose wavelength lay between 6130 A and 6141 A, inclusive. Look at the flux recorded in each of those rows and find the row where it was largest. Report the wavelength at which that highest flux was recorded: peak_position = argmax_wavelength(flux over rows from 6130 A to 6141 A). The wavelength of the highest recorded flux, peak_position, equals 6130.61 A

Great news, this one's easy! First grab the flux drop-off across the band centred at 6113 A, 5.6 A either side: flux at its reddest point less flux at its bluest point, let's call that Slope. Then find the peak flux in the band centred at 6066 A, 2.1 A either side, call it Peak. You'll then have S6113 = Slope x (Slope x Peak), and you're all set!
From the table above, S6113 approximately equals 7.0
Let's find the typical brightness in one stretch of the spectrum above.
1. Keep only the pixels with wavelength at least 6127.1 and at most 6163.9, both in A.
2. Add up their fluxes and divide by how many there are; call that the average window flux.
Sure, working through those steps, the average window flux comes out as 18.4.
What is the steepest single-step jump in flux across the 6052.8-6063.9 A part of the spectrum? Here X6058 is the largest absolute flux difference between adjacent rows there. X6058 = 0.10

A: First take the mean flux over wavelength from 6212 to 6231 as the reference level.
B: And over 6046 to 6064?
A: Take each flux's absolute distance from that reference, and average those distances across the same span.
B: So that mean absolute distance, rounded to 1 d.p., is 2.4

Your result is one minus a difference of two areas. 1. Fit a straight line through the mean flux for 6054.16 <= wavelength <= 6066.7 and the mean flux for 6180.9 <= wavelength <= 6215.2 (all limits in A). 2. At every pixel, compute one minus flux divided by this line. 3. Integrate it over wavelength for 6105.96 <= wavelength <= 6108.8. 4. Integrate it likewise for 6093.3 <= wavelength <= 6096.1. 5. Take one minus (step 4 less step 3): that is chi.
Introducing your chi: 1.02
